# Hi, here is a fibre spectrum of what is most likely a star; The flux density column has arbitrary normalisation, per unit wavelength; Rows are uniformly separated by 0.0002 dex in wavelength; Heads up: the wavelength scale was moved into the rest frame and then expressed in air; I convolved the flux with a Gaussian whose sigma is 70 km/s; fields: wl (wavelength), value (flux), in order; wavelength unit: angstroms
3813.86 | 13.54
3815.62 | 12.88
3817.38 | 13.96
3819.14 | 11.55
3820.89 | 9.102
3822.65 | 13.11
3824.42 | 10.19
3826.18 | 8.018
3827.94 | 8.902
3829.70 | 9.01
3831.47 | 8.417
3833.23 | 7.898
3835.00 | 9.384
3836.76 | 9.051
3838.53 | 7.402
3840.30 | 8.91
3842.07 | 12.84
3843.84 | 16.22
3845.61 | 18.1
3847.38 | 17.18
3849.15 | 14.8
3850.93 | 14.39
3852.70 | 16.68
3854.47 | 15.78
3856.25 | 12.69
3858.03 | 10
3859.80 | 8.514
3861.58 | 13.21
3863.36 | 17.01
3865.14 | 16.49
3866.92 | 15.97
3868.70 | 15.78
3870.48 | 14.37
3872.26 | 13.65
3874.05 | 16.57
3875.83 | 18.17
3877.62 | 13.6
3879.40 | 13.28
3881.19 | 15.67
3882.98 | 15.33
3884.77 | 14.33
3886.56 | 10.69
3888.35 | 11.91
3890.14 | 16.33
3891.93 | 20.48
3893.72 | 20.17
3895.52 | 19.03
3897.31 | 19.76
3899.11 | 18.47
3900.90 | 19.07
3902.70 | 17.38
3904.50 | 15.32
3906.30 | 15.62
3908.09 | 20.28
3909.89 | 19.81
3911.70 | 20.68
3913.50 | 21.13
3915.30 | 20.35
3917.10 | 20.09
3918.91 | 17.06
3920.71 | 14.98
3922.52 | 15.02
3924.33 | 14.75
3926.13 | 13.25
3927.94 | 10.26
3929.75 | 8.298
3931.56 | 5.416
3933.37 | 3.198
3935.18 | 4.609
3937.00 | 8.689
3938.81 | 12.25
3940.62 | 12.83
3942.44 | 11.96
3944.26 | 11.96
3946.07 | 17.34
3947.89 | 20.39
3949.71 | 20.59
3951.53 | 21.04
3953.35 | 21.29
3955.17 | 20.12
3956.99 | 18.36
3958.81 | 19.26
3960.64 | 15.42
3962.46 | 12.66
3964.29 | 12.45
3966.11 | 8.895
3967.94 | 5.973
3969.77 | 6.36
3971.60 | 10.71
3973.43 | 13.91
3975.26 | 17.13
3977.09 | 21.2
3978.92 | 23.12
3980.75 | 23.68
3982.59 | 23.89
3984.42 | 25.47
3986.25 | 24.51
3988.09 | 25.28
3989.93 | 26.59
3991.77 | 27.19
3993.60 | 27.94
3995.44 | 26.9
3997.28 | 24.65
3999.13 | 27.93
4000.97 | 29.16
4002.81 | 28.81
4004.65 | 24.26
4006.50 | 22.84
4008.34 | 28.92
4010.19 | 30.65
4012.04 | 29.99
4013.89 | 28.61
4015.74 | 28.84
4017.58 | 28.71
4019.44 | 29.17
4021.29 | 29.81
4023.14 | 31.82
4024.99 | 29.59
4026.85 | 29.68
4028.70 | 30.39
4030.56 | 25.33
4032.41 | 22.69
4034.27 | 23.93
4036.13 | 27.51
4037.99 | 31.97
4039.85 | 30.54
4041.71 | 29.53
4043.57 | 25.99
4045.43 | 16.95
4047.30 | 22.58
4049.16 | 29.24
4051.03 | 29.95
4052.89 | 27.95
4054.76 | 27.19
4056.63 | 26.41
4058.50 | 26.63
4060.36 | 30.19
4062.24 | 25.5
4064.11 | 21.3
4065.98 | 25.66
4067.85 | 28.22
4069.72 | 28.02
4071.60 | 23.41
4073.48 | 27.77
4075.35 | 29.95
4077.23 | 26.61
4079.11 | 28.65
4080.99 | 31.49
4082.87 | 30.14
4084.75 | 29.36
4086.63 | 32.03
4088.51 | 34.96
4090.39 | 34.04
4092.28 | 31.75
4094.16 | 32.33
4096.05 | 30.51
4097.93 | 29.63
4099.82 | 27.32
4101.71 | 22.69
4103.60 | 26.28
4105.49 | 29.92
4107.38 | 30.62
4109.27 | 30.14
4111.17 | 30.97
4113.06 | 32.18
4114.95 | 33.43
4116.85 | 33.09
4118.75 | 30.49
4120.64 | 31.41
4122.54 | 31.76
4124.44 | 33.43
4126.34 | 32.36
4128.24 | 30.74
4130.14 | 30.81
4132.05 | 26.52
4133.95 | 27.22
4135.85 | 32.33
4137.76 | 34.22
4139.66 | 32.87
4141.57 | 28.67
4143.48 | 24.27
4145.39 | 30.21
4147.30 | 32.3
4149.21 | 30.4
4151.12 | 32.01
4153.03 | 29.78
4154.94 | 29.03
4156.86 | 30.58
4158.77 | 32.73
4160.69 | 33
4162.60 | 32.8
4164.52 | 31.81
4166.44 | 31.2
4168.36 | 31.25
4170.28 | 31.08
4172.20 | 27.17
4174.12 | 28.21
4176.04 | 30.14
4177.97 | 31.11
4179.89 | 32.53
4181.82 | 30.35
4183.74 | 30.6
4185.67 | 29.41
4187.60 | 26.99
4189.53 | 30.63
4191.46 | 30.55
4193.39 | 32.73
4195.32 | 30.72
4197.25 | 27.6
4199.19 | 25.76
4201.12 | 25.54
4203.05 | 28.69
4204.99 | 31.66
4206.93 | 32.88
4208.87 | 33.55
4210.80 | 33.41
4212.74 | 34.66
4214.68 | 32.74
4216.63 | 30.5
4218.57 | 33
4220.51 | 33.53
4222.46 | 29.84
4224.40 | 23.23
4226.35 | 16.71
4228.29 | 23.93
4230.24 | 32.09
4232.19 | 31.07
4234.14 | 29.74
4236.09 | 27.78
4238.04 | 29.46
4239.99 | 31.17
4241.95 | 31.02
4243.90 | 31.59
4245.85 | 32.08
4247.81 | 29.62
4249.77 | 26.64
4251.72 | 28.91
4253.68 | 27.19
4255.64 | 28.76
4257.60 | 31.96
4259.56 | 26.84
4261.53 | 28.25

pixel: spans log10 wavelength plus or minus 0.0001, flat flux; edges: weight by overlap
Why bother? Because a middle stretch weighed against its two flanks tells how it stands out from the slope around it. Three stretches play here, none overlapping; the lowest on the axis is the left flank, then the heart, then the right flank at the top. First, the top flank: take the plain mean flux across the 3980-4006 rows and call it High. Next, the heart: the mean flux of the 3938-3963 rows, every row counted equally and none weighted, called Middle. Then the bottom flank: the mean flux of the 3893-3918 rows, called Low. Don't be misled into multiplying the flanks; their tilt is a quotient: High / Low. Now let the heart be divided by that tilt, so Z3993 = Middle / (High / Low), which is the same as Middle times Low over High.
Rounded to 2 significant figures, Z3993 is 12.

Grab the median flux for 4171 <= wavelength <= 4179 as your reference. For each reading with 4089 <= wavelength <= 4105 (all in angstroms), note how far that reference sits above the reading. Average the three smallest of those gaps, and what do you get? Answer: -3.5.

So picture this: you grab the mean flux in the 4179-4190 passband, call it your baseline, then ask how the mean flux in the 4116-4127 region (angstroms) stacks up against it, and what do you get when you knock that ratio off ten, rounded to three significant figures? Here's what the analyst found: 8.93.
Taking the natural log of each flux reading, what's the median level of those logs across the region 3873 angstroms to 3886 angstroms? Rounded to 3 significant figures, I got 2.73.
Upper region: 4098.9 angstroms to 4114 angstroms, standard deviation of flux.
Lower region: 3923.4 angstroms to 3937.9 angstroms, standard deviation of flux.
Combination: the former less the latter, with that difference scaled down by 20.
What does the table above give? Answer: -0.05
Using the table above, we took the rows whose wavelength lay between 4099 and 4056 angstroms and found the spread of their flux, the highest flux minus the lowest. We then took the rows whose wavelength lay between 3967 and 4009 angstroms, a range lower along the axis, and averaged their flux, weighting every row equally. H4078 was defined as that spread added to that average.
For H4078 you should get 36.1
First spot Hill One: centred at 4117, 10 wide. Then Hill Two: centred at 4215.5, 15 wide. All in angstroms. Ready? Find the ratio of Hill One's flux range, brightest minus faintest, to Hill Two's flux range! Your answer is 0.61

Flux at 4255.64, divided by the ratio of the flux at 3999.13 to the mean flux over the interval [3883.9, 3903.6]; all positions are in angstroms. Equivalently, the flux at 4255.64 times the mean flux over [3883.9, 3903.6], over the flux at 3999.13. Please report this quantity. 18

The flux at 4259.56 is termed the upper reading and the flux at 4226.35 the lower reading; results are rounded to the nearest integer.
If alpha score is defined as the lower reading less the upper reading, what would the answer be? -10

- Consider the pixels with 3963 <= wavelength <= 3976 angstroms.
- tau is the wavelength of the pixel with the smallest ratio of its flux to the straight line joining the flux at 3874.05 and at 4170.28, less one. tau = 3967.94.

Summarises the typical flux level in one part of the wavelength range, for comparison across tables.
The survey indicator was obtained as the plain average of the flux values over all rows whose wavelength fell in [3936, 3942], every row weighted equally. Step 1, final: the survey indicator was 11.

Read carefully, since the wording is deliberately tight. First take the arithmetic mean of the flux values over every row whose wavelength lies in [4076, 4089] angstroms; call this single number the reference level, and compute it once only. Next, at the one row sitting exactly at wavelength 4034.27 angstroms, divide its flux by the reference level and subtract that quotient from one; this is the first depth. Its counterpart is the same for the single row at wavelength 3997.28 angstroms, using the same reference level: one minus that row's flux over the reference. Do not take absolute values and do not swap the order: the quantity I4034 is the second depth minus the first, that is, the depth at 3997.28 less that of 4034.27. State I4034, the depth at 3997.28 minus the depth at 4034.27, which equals -0.024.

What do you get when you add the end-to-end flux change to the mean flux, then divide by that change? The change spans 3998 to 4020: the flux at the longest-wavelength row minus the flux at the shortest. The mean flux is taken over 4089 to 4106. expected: 25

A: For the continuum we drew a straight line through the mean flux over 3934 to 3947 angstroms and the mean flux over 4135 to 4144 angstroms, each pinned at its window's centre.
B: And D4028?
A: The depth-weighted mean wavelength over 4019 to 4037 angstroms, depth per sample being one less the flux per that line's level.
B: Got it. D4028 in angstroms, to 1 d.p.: 4026.0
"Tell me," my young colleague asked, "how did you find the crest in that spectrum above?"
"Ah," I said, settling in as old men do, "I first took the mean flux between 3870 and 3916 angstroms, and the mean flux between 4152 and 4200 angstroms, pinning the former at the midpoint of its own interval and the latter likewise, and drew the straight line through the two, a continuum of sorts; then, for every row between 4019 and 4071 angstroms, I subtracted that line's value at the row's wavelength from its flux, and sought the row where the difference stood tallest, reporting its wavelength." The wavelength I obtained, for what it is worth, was 4023.14 angstroms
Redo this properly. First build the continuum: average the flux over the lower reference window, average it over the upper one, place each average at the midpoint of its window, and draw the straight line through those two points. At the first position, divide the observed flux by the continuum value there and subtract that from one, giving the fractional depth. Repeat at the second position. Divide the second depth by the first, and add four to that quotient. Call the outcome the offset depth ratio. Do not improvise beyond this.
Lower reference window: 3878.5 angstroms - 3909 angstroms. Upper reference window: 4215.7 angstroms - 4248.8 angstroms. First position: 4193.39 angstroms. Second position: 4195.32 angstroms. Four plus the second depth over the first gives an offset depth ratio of 4.58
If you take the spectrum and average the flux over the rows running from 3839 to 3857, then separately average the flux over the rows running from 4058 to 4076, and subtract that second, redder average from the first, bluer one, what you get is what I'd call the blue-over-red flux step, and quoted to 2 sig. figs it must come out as -12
